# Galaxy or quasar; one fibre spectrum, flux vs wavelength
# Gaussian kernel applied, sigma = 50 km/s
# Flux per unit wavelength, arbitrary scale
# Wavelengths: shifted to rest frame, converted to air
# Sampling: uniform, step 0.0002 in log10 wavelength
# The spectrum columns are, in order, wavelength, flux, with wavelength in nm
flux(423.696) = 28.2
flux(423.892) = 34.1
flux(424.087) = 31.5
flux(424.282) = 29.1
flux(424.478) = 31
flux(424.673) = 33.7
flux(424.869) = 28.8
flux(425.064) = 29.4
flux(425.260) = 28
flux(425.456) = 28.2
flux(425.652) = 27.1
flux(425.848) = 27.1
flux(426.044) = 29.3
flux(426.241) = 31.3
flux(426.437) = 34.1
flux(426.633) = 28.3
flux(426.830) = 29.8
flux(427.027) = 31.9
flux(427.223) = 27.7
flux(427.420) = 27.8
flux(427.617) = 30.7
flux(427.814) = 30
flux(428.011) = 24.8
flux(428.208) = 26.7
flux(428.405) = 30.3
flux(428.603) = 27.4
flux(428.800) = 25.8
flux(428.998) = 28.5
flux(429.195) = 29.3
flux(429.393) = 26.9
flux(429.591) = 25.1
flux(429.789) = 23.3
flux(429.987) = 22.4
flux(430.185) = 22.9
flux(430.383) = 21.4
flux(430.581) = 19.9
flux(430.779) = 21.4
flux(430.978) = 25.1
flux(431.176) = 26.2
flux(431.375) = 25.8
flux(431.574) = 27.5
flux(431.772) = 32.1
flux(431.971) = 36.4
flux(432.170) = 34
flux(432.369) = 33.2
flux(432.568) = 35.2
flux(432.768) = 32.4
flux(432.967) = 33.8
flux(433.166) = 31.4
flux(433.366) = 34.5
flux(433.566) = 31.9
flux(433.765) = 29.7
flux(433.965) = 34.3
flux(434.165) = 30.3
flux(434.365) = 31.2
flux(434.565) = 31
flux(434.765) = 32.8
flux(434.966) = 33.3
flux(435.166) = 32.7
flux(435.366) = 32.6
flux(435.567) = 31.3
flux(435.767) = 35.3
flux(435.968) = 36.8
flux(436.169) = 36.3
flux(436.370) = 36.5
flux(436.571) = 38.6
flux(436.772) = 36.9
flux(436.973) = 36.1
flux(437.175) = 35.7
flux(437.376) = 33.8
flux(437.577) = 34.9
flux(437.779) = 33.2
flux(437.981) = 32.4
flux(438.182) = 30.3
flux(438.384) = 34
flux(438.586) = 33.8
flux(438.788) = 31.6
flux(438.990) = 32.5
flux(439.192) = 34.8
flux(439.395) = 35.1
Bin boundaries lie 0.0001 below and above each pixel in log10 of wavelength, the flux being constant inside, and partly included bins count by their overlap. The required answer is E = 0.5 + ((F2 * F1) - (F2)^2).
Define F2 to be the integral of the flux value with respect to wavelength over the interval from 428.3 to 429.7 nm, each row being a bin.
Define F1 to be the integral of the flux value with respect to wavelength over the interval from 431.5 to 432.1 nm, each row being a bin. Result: -741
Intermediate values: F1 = 19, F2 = 39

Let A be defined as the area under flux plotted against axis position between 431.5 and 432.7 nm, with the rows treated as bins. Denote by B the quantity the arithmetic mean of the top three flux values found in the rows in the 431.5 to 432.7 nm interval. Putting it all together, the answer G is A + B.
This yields 75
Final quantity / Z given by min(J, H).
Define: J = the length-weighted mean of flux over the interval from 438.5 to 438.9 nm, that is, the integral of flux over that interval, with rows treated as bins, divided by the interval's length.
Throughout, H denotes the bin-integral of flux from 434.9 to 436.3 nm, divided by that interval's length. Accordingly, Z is 32.7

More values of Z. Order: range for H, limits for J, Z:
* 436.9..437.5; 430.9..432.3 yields 29.7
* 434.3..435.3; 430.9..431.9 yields 27.7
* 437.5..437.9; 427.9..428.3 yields 25.9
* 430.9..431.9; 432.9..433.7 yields 27.7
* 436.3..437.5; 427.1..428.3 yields 28.1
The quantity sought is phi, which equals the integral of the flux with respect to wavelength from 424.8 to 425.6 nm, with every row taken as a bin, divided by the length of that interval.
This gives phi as 28.5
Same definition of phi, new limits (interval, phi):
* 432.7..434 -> 32.5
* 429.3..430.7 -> 23.1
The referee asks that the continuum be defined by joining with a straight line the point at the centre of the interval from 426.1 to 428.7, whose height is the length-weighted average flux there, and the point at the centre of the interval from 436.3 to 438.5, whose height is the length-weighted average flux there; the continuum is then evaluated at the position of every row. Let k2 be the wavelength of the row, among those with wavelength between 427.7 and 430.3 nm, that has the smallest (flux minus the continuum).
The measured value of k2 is 429.987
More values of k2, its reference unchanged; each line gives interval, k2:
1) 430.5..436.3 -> 430.581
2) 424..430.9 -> 430.581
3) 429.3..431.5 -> 430.581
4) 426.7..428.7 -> 428.011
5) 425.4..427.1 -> 425.848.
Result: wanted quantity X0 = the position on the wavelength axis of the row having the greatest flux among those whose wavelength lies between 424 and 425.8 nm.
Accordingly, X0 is 424.673 nm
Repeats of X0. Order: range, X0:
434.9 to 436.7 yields 436.571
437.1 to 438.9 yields 437.175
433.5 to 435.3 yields 433.965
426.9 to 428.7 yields 427.027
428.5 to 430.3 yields 429.195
